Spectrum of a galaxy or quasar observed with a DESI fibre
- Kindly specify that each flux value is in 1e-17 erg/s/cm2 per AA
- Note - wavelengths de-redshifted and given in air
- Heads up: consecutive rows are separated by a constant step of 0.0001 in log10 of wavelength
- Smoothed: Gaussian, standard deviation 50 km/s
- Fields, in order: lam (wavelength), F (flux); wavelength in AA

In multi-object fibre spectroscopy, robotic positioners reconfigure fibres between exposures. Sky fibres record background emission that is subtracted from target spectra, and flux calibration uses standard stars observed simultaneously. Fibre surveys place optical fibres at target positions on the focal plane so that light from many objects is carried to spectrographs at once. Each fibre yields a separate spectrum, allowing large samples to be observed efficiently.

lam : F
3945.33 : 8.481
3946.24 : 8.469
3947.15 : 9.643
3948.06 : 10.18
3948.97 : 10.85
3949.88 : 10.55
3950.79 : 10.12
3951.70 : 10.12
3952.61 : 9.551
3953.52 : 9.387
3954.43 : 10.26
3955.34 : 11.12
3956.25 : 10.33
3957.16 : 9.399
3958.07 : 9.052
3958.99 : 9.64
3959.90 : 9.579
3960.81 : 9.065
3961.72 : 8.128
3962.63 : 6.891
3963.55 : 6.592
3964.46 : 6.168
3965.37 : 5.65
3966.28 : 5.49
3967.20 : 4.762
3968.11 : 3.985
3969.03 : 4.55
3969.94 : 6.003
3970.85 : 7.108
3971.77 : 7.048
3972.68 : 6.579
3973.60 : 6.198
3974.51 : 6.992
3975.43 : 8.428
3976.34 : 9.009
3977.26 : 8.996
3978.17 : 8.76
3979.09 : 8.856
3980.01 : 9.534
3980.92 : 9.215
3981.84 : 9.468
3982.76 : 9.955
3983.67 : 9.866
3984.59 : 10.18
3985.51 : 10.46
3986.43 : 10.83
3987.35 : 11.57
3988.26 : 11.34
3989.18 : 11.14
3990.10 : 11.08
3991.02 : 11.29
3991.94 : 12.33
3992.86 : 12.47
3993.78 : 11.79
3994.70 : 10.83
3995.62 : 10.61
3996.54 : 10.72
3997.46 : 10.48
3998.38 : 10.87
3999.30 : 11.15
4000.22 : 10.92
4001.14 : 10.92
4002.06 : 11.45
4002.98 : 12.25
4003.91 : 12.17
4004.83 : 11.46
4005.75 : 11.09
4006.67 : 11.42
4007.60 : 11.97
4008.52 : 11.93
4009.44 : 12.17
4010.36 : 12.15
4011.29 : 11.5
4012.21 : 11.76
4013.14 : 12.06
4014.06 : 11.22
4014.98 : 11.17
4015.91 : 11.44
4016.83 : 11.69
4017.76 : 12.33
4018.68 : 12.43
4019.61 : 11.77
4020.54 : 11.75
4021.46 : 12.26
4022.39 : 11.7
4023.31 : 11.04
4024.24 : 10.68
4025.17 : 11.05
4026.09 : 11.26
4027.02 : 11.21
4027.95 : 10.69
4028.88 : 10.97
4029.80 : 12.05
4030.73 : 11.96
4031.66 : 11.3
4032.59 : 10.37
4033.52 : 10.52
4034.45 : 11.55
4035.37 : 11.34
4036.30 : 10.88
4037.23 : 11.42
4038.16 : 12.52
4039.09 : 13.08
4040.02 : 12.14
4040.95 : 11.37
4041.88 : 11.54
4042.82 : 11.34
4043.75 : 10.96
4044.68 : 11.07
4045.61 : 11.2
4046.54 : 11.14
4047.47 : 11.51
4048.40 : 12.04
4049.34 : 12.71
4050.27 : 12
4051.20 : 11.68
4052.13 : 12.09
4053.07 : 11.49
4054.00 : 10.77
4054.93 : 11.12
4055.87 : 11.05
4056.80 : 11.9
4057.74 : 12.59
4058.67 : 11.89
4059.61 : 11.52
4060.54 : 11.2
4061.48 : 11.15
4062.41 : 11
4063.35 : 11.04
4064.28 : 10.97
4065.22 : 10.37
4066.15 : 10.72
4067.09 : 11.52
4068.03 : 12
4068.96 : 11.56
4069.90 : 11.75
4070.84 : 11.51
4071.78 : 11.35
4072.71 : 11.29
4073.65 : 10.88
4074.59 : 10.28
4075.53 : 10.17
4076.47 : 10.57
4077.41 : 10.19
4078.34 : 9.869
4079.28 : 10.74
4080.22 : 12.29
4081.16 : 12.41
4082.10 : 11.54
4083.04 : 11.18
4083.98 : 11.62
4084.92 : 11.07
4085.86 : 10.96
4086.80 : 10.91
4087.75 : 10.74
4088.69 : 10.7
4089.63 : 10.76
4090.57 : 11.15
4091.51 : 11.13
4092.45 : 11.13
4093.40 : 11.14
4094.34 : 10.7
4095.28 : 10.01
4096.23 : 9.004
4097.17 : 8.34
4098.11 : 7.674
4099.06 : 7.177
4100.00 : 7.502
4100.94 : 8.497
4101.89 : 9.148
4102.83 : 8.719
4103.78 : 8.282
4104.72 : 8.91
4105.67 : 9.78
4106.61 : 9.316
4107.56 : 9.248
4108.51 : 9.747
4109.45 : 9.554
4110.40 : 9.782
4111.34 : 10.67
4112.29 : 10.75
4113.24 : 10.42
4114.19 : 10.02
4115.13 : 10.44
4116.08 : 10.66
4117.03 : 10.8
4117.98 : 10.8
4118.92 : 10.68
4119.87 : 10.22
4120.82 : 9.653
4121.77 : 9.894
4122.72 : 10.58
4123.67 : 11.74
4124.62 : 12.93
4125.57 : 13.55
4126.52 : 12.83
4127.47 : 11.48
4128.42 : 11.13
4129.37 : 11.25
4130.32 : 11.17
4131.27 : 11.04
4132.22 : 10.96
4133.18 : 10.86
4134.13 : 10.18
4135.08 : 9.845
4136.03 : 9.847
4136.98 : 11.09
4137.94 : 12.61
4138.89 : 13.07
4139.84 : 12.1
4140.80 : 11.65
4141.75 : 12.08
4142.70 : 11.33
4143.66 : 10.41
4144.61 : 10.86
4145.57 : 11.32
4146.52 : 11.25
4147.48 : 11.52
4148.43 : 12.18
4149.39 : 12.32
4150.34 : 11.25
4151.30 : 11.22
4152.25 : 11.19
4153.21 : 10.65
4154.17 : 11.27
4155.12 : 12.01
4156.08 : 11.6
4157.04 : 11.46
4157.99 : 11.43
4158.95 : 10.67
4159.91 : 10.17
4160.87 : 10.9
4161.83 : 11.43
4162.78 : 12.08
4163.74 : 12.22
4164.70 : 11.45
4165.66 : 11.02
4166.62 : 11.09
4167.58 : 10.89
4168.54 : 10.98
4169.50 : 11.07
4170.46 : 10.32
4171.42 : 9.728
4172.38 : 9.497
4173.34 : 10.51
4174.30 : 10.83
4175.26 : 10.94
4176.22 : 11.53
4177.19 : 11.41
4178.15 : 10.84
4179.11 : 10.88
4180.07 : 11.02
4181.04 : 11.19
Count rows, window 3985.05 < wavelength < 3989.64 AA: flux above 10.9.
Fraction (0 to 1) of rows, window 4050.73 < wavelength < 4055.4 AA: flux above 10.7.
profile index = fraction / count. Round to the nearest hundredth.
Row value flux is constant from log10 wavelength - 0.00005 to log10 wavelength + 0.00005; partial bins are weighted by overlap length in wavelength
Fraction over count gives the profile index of 0.33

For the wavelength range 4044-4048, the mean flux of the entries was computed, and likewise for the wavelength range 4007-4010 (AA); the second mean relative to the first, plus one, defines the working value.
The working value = 2.07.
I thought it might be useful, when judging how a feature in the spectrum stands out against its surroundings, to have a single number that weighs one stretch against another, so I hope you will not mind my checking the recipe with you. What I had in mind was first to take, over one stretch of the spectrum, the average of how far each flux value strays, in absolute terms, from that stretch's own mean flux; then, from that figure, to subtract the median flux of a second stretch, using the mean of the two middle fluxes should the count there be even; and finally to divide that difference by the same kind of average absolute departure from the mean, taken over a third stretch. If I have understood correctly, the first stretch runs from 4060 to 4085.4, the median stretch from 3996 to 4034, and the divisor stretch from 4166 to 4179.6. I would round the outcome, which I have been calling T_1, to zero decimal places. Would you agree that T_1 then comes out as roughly -26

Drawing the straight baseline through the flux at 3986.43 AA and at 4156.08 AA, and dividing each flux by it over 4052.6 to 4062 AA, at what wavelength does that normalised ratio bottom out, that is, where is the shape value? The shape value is 4054.00 AA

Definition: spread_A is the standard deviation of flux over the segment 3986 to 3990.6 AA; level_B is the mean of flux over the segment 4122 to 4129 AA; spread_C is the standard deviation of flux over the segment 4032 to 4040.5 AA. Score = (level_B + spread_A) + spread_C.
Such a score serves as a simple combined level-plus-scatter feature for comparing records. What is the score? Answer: 13.1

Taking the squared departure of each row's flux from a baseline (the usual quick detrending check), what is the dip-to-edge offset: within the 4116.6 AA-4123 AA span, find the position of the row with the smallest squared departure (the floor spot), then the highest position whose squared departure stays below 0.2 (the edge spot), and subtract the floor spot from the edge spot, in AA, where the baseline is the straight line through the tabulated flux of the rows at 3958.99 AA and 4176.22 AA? 1.9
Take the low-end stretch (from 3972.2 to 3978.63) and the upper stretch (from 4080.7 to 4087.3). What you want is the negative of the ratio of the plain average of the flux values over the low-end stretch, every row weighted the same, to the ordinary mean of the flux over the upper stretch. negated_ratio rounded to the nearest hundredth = -0.69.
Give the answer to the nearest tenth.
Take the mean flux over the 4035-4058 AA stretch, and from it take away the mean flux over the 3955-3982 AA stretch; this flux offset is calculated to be 3.9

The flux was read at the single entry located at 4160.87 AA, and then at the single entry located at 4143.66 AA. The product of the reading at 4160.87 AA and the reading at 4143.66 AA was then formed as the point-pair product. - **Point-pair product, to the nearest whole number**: 113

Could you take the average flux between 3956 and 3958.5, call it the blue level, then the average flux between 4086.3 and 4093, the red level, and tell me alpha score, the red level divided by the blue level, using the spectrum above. 1.14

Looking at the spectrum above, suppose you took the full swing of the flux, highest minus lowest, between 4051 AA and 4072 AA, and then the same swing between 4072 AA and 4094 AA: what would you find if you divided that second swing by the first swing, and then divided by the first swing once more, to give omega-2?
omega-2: 0.52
